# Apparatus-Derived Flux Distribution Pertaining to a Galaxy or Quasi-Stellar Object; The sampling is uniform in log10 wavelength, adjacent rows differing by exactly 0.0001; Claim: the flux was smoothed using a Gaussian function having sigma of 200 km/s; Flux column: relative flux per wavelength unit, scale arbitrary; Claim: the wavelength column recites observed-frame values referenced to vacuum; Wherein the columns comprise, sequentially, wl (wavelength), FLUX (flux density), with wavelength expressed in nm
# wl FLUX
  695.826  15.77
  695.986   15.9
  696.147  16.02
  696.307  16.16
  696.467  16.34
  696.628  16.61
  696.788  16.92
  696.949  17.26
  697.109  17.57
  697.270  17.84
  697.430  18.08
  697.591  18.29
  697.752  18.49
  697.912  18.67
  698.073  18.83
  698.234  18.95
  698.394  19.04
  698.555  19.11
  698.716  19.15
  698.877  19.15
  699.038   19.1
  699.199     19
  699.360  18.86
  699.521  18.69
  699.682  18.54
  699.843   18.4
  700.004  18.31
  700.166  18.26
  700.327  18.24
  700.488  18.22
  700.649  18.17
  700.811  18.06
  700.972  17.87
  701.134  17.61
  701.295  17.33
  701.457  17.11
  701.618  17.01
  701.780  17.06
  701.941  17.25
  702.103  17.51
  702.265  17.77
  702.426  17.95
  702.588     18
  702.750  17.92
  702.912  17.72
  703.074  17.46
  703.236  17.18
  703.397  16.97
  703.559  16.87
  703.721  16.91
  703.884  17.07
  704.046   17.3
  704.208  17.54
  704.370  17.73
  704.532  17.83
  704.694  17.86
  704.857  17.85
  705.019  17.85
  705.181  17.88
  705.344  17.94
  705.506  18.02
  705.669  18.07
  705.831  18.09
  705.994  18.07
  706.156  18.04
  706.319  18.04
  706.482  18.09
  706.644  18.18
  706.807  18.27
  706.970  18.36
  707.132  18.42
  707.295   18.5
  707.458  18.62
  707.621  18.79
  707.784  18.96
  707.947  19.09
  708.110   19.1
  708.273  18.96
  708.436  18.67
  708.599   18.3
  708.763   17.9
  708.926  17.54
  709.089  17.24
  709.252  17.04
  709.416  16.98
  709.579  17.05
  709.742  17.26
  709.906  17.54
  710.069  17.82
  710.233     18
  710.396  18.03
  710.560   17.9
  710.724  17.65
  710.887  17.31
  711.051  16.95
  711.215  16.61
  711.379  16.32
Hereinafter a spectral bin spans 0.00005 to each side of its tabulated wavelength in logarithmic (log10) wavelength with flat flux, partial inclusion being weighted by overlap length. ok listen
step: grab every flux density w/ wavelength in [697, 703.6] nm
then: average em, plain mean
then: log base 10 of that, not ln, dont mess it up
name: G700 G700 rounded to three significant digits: 1.26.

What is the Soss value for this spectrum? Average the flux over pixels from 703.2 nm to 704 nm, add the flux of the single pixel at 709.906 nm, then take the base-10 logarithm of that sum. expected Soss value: 1.54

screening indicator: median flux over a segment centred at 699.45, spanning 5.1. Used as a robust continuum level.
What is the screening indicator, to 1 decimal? 18.3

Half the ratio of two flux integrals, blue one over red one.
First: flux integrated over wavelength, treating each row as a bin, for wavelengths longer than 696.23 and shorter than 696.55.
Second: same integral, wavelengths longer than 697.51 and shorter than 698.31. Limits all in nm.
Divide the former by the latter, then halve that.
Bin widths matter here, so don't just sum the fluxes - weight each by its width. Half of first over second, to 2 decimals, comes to 0.17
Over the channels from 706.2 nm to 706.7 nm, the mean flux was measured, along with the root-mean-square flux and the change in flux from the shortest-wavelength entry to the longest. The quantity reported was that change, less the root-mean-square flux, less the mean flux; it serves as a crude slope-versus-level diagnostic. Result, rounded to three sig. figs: -36.1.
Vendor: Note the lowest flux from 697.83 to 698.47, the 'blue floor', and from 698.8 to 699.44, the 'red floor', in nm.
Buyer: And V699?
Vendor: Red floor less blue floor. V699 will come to 0.2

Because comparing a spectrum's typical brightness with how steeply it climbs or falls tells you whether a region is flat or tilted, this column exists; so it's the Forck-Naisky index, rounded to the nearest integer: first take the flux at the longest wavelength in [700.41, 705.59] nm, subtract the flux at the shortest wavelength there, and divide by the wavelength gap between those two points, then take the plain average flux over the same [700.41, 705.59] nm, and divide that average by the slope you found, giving -441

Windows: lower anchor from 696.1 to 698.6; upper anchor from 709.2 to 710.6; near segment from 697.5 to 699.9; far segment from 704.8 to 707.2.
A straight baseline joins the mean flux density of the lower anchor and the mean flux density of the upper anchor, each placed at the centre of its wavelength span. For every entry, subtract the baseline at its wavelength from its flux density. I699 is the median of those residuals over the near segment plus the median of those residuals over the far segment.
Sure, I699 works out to 1.6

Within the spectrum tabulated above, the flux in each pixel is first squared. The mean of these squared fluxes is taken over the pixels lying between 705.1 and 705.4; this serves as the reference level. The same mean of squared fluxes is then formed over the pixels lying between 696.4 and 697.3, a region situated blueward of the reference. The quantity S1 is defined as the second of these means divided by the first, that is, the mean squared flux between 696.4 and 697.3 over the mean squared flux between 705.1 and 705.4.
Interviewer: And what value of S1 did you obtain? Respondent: 0.91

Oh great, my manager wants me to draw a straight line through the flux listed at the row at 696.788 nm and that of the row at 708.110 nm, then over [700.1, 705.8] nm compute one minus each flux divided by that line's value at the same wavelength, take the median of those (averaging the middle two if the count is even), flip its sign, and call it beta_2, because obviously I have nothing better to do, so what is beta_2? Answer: -0.0316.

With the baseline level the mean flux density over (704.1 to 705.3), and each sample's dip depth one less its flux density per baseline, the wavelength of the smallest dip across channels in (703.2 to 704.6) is 704.532 nm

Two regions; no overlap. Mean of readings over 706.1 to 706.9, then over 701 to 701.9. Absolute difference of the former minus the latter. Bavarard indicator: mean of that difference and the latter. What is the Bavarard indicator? 9.06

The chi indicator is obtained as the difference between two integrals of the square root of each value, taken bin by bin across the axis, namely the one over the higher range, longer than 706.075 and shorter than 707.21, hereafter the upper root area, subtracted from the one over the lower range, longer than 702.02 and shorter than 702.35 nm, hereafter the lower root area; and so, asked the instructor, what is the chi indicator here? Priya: -3.5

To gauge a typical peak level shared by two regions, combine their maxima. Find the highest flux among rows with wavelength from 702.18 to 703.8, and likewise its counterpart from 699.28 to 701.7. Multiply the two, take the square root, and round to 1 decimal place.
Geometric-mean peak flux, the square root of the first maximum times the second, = 18.4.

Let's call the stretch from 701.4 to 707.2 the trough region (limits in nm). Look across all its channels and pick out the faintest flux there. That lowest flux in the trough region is 16.87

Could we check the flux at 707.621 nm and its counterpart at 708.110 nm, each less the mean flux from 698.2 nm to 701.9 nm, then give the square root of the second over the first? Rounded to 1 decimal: 1.3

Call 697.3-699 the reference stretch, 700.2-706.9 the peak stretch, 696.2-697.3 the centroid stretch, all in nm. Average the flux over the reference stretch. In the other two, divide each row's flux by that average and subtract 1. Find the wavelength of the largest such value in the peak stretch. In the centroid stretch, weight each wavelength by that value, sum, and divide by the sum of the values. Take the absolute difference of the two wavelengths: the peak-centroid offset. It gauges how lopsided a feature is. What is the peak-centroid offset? 10.12 nm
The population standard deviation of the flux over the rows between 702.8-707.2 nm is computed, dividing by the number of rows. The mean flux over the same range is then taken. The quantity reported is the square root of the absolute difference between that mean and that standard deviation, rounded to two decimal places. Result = 4.16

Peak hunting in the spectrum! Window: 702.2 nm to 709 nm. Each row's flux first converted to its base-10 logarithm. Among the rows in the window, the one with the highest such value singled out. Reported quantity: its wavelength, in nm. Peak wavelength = 708.110 nm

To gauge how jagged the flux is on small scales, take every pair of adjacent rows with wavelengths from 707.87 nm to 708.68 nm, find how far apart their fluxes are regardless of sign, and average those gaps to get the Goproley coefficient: 0.20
